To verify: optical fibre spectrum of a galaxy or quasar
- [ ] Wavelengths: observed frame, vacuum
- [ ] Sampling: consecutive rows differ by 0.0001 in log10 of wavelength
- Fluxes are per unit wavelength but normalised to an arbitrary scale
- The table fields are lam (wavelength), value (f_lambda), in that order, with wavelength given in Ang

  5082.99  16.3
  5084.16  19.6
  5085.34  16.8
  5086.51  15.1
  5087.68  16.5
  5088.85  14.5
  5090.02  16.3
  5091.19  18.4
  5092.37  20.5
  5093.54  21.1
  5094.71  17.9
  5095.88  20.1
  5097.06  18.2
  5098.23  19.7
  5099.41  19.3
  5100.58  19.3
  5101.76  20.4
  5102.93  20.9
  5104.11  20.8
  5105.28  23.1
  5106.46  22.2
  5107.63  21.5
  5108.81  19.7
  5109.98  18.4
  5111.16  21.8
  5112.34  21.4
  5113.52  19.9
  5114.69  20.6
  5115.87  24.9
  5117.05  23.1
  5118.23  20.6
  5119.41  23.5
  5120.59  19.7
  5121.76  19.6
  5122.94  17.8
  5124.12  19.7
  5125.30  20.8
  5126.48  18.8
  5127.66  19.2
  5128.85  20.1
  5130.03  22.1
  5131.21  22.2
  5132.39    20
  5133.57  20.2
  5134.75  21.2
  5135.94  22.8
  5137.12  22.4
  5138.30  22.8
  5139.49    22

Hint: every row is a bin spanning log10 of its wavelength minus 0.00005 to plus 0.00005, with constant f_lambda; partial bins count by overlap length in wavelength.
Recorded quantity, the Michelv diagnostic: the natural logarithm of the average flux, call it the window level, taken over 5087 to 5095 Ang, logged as 2.88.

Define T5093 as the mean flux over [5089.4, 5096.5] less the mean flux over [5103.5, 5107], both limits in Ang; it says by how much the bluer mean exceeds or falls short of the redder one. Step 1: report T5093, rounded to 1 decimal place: -3.0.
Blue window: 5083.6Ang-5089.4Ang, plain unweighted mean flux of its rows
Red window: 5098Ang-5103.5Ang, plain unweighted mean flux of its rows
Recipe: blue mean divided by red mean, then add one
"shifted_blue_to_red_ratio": 1.83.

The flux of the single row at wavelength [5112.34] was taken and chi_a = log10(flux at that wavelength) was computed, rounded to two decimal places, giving 1.33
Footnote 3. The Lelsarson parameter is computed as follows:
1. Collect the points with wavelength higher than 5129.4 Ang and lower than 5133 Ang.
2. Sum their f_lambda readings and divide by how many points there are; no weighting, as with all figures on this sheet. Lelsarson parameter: 21.4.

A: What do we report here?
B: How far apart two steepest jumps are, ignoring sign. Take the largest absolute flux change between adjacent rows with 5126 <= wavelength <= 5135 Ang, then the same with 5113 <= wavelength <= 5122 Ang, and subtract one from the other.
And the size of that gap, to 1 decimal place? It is 2.1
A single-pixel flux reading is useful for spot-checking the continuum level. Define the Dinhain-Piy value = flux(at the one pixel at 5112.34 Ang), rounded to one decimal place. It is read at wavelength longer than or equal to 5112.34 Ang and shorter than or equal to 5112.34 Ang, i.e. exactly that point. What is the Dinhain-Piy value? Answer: 21.4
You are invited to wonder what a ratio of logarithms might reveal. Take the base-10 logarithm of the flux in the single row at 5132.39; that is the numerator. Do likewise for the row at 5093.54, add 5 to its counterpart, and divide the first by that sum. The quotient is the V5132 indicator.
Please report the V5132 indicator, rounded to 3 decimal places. 0.206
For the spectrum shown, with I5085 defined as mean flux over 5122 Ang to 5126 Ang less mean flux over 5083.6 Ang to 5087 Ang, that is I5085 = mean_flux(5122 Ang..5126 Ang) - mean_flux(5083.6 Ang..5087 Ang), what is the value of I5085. 2.3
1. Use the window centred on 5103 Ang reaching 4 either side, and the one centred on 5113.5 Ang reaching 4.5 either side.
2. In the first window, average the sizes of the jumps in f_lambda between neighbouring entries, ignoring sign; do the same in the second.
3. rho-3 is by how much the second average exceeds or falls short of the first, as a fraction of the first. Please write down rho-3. 1.5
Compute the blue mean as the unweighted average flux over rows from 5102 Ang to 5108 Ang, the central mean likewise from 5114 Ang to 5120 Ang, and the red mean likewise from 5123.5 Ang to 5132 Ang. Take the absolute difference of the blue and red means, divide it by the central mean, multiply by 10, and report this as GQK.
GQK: 0.6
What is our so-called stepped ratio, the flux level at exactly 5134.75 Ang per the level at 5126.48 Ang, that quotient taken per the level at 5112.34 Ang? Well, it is 0.053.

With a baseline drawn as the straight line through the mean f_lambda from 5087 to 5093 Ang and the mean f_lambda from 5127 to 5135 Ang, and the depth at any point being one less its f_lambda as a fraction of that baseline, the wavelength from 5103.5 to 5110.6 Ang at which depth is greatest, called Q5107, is 5109.98 Ang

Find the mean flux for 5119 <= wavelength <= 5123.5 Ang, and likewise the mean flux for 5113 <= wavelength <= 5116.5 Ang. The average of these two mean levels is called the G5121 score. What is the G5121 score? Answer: 21.0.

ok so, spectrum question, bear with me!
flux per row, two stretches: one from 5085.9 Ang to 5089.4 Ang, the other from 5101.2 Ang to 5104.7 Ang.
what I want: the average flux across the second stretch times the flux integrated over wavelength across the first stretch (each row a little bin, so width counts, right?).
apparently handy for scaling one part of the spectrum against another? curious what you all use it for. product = 1118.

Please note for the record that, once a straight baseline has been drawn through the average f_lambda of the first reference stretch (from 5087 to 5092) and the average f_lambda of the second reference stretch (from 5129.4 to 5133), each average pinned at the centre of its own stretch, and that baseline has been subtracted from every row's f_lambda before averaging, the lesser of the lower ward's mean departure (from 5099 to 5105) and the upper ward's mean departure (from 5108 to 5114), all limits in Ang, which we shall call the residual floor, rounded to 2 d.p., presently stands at 1.21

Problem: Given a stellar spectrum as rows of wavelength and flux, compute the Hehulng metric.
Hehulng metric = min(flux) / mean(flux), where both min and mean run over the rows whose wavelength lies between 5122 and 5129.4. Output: 0.918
